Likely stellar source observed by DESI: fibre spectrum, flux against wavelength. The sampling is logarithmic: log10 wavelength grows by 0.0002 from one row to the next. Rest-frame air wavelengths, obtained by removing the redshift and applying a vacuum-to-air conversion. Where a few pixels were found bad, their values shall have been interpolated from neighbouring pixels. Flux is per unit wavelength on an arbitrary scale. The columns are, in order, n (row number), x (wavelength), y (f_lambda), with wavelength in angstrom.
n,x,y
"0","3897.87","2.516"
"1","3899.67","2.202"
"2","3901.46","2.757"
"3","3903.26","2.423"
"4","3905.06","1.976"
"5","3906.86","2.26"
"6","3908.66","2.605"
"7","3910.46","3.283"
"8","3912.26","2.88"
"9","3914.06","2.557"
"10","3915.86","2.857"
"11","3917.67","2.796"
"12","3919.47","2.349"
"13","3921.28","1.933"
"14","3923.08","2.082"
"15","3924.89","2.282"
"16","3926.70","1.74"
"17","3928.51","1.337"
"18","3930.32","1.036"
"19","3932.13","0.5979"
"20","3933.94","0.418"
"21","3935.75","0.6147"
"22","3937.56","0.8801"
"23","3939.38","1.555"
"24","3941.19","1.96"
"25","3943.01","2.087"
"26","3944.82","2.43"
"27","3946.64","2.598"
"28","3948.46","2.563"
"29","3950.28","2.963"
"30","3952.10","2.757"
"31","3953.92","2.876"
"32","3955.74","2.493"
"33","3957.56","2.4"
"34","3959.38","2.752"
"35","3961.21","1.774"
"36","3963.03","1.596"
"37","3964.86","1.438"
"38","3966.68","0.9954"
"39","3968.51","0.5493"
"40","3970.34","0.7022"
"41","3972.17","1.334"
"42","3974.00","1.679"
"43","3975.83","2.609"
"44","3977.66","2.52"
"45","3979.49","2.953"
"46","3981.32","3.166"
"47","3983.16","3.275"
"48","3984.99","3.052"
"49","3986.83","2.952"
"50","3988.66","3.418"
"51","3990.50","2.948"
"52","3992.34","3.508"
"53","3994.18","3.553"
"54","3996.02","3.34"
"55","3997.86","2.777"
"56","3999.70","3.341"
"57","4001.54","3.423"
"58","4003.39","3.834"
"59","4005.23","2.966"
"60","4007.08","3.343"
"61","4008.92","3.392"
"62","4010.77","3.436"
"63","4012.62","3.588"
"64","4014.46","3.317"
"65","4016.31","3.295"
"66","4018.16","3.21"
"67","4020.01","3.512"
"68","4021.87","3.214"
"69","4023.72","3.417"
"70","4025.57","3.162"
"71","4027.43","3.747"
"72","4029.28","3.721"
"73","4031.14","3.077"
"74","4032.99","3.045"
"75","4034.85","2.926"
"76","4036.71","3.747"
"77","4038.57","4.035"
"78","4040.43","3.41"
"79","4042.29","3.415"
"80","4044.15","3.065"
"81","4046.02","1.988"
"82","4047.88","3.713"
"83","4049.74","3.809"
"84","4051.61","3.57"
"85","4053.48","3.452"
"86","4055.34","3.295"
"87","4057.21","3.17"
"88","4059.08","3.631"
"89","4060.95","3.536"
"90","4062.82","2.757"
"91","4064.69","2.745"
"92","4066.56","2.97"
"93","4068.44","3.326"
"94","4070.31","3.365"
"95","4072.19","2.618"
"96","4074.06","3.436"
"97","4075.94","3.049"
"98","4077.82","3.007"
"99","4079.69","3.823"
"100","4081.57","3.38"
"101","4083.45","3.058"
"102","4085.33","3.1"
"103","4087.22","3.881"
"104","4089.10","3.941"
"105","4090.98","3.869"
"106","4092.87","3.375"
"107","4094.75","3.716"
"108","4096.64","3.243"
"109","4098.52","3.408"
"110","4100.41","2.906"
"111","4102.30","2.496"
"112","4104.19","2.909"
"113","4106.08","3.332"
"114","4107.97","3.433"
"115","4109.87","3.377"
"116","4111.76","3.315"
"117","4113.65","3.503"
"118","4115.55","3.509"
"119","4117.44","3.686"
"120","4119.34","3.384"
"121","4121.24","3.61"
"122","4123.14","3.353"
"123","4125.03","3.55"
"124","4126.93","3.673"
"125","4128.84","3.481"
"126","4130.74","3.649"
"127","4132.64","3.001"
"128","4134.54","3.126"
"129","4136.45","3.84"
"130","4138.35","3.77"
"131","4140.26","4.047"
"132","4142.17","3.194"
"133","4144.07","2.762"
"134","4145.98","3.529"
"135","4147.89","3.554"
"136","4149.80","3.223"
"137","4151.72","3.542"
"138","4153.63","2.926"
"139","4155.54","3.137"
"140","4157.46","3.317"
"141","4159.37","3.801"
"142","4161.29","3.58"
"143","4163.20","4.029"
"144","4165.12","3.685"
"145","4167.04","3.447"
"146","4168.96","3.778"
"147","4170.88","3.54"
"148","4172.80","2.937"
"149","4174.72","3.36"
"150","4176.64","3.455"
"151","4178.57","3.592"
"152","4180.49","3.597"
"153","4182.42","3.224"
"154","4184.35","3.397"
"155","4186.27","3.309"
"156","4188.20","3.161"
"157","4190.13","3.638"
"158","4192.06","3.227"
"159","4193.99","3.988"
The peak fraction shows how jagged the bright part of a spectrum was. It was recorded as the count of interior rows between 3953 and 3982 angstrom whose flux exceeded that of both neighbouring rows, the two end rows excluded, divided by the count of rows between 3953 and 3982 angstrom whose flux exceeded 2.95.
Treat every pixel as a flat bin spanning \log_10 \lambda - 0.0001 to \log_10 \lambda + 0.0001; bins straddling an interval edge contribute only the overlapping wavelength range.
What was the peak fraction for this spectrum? 1.0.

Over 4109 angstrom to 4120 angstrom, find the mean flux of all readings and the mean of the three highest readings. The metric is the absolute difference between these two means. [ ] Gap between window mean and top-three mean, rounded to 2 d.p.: 0.10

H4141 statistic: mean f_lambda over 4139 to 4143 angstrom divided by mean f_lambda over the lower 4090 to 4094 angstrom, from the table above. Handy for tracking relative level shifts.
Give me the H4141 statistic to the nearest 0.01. 1.00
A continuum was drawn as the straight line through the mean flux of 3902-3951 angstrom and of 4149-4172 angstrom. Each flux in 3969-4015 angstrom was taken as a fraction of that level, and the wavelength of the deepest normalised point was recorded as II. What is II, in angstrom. 3970.34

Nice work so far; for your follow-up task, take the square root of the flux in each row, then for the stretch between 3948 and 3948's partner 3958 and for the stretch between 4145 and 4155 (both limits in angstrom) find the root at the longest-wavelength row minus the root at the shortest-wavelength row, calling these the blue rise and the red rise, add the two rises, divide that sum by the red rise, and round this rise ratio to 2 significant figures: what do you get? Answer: 1.3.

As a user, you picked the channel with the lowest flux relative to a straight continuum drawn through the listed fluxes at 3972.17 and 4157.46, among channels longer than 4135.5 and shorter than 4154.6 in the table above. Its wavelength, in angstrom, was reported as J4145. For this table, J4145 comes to 4144.07 angstrom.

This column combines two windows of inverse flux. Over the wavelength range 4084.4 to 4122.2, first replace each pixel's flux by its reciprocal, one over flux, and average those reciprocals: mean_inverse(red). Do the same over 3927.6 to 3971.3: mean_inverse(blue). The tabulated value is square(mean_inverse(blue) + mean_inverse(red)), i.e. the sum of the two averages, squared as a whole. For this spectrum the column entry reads 1.3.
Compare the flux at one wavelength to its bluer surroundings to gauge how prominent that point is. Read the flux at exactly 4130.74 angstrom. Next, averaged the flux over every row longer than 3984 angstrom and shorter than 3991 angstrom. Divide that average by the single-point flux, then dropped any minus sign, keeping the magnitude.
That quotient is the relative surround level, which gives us 0.85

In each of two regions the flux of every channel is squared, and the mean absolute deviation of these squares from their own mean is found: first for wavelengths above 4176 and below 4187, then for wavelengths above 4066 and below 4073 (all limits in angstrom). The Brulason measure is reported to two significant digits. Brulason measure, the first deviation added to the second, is 2.5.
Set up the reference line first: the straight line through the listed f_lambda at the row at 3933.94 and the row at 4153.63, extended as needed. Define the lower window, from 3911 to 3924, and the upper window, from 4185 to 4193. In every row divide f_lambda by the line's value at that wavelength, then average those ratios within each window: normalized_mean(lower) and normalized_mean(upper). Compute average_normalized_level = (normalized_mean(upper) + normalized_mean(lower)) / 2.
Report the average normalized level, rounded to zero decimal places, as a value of 6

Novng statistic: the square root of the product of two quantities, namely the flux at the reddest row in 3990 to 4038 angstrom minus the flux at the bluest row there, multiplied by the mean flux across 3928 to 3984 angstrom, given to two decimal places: 1.23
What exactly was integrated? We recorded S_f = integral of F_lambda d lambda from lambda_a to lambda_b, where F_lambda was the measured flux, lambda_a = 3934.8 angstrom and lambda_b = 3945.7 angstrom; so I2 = 17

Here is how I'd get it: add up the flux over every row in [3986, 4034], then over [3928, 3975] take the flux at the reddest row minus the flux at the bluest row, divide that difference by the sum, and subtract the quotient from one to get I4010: 0.9960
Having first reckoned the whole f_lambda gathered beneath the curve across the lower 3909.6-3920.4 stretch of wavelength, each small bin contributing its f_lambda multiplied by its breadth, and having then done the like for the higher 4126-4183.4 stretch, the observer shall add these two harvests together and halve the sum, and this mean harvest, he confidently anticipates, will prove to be 114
